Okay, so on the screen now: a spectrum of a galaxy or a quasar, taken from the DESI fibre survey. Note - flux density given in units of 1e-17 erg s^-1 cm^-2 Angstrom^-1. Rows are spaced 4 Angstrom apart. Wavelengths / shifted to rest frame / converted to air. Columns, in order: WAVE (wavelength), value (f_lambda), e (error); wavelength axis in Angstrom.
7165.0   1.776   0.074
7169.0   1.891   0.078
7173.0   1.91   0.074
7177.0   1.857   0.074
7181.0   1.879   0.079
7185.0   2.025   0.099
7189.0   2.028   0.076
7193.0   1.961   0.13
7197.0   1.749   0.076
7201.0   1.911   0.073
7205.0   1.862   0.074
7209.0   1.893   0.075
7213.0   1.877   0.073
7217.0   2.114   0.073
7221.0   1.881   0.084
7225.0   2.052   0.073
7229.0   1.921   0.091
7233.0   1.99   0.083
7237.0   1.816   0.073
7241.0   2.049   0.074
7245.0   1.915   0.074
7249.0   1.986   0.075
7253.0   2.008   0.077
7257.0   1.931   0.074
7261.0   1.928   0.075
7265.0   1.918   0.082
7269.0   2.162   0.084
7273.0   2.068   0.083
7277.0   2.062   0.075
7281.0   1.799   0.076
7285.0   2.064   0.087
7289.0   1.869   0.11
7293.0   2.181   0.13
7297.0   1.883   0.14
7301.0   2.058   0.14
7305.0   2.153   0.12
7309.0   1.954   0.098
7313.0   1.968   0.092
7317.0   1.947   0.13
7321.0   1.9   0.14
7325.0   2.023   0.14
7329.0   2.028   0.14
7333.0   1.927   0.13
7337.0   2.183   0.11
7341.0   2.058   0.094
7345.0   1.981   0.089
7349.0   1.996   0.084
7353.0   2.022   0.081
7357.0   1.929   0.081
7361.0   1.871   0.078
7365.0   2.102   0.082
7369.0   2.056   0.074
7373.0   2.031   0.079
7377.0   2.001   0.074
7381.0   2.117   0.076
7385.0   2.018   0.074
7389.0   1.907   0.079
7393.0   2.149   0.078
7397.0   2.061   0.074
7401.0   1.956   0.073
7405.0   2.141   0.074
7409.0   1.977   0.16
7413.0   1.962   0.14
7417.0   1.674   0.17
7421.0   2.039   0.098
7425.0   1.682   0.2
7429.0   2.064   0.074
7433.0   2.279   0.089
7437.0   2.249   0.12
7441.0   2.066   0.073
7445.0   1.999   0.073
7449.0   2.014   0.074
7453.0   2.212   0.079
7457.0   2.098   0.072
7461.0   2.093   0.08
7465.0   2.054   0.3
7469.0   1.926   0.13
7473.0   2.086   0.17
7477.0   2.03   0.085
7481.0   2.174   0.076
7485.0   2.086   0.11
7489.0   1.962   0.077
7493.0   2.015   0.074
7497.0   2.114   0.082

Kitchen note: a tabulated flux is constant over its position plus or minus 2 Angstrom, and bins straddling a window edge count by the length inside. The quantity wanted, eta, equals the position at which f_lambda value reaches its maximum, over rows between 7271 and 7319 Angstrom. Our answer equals 7293.0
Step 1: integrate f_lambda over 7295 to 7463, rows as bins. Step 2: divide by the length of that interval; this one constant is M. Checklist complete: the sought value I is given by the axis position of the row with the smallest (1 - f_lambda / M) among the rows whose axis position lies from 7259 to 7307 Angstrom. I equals 7293.0 Angstrom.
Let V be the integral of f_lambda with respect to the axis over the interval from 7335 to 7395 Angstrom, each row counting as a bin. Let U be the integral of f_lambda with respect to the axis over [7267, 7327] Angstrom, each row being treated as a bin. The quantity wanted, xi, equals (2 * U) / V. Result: 1.98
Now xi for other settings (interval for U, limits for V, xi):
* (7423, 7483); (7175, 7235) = 2.14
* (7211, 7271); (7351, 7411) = 1.95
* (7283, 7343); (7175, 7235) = 2.08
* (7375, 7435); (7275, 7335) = 2.01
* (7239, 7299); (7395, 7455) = 1.96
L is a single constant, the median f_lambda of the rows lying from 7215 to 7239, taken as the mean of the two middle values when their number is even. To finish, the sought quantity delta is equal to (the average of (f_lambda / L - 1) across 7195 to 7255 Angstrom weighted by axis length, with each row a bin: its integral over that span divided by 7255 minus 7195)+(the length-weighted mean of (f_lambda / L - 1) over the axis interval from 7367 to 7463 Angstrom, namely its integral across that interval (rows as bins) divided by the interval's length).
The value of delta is 0.030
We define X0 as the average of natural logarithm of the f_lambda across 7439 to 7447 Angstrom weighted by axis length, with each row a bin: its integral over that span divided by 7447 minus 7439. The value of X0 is 0.709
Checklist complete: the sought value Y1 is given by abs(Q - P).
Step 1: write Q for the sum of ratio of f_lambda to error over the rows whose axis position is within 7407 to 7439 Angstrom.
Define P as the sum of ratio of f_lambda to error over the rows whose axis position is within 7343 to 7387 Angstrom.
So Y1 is 142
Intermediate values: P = 280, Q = 138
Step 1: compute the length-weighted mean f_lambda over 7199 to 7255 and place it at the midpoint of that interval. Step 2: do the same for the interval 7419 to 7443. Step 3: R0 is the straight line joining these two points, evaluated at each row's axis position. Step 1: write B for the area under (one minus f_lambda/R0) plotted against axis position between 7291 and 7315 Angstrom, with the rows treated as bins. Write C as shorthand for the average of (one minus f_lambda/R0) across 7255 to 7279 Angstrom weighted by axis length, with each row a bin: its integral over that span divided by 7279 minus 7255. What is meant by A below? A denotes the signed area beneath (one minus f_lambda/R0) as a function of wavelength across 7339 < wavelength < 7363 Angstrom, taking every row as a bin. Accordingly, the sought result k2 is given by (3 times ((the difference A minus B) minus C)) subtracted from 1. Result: -2.1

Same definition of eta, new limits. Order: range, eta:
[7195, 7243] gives 7217.0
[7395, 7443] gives 7433.0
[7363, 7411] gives 7393.0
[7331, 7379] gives 7337.0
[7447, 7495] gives 7453.0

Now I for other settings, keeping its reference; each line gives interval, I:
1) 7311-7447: 7433.0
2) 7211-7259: 7217.0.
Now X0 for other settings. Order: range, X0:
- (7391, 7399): 0.744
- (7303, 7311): 0.718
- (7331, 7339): 0.718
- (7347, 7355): 0.698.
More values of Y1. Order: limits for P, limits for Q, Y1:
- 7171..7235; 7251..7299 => 113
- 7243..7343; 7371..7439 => 134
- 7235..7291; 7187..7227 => 102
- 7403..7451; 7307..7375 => 104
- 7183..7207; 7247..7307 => 197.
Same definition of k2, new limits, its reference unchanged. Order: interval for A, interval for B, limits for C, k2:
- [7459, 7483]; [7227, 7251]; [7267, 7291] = 0.4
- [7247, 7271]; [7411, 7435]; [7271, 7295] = 5.6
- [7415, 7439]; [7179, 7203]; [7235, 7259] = -1.1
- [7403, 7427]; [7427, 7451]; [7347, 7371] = -5.5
